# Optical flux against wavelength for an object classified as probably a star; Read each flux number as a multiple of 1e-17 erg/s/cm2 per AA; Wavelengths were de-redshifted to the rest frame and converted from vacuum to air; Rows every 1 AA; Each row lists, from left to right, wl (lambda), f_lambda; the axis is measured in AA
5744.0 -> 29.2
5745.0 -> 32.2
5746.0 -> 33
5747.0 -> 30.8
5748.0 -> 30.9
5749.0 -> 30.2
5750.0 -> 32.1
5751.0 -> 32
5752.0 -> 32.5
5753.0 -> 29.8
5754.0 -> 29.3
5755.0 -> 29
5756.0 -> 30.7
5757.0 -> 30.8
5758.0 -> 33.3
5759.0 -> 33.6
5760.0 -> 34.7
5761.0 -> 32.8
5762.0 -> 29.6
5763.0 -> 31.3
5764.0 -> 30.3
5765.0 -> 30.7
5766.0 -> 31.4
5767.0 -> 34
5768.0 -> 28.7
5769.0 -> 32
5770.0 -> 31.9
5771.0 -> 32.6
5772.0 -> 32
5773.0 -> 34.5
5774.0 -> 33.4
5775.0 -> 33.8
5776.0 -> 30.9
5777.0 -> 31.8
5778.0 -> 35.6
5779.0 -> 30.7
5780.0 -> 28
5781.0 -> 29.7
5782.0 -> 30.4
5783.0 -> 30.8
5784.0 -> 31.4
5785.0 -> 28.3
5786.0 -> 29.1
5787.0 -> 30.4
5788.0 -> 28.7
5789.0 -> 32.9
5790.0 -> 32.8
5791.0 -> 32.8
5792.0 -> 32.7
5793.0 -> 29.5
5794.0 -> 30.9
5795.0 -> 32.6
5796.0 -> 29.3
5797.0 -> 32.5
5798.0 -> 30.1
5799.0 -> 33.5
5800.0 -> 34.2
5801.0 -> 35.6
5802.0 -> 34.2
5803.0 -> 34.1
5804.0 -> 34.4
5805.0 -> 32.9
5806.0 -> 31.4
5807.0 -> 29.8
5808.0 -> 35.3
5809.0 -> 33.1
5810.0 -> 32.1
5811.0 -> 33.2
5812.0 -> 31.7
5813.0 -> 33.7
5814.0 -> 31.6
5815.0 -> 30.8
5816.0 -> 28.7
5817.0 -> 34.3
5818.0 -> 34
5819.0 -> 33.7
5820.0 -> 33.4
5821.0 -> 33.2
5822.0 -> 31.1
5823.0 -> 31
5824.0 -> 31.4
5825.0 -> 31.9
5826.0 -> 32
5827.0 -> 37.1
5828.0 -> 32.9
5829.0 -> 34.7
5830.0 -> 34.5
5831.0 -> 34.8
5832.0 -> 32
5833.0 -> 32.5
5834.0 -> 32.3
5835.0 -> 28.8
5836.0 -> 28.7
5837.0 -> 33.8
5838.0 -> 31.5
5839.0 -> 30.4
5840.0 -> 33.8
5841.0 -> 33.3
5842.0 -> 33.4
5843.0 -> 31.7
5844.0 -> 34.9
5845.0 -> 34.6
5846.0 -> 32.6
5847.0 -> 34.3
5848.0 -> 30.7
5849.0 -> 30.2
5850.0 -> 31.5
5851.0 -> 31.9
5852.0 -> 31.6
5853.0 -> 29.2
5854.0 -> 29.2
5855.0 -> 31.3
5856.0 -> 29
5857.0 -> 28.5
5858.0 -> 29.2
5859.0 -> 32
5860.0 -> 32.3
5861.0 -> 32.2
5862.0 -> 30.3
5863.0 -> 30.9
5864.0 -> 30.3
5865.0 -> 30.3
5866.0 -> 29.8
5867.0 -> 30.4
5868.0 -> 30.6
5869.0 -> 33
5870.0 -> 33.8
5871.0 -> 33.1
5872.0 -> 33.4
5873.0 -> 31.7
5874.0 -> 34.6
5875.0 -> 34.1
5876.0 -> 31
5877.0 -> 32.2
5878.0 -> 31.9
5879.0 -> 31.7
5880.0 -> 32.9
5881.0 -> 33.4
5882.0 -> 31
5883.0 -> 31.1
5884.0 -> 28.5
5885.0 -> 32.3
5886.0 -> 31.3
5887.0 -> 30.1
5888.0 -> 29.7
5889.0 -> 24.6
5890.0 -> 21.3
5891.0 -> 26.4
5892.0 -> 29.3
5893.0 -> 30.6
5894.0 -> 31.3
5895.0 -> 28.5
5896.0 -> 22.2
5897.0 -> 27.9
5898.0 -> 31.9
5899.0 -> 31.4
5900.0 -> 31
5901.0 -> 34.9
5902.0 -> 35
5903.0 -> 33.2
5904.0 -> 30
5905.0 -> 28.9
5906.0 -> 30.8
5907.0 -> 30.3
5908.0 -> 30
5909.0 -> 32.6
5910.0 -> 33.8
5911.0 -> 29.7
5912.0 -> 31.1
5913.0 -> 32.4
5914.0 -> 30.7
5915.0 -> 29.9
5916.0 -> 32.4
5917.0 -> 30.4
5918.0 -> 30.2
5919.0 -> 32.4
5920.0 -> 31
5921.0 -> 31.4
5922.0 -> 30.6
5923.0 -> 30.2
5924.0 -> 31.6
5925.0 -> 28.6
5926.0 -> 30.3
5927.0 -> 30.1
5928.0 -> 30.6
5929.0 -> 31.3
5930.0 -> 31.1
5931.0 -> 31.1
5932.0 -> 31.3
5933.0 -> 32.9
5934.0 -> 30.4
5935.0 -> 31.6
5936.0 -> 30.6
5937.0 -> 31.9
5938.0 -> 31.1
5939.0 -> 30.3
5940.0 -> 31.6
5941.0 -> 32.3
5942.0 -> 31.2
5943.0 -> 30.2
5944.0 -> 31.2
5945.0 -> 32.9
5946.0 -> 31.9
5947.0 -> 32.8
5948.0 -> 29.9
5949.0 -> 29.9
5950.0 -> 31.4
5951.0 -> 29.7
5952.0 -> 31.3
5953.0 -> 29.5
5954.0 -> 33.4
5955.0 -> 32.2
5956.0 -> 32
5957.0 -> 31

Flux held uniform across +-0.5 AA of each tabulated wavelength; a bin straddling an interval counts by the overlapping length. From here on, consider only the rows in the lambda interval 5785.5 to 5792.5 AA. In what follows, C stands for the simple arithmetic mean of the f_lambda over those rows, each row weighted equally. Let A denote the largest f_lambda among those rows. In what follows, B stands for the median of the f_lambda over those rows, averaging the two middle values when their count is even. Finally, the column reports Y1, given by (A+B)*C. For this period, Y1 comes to 2056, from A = 32.9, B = 32.70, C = 31.3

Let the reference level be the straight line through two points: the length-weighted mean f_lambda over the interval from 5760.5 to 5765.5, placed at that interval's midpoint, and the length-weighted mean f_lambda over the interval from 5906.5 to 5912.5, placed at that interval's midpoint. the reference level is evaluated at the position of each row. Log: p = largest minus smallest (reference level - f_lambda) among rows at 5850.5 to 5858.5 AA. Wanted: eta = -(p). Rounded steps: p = 3.4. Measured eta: -3.4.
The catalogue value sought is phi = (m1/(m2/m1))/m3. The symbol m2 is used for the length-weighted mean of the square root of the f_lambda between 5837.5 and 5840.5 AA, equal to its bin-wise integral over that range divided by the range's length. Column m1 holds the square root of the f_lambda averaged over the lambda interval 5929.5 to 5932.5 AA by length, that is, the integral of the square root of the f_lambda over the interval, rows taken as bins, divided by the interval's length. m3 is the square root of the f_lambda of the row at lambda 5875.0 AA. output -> 0.945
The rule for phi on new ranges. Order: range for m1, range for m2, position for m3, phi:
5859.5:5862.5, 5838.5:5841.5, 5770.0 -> 0.981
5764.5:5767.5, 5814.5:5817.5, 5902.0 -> 0.969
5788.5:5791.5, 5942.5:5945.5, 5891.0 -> 1.140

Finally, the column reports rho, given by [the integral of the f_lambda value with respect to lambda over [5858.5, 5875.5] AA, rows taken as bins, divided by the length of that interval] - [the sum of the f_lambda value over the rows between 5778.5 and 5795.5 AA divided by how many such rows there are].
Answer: 1.2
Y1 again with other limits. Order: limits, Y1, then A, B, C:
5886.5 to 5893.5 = 1643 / 30.6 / 29.30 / 27.4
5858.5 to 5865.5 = 1971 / 32.3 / 30.90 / 31.2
